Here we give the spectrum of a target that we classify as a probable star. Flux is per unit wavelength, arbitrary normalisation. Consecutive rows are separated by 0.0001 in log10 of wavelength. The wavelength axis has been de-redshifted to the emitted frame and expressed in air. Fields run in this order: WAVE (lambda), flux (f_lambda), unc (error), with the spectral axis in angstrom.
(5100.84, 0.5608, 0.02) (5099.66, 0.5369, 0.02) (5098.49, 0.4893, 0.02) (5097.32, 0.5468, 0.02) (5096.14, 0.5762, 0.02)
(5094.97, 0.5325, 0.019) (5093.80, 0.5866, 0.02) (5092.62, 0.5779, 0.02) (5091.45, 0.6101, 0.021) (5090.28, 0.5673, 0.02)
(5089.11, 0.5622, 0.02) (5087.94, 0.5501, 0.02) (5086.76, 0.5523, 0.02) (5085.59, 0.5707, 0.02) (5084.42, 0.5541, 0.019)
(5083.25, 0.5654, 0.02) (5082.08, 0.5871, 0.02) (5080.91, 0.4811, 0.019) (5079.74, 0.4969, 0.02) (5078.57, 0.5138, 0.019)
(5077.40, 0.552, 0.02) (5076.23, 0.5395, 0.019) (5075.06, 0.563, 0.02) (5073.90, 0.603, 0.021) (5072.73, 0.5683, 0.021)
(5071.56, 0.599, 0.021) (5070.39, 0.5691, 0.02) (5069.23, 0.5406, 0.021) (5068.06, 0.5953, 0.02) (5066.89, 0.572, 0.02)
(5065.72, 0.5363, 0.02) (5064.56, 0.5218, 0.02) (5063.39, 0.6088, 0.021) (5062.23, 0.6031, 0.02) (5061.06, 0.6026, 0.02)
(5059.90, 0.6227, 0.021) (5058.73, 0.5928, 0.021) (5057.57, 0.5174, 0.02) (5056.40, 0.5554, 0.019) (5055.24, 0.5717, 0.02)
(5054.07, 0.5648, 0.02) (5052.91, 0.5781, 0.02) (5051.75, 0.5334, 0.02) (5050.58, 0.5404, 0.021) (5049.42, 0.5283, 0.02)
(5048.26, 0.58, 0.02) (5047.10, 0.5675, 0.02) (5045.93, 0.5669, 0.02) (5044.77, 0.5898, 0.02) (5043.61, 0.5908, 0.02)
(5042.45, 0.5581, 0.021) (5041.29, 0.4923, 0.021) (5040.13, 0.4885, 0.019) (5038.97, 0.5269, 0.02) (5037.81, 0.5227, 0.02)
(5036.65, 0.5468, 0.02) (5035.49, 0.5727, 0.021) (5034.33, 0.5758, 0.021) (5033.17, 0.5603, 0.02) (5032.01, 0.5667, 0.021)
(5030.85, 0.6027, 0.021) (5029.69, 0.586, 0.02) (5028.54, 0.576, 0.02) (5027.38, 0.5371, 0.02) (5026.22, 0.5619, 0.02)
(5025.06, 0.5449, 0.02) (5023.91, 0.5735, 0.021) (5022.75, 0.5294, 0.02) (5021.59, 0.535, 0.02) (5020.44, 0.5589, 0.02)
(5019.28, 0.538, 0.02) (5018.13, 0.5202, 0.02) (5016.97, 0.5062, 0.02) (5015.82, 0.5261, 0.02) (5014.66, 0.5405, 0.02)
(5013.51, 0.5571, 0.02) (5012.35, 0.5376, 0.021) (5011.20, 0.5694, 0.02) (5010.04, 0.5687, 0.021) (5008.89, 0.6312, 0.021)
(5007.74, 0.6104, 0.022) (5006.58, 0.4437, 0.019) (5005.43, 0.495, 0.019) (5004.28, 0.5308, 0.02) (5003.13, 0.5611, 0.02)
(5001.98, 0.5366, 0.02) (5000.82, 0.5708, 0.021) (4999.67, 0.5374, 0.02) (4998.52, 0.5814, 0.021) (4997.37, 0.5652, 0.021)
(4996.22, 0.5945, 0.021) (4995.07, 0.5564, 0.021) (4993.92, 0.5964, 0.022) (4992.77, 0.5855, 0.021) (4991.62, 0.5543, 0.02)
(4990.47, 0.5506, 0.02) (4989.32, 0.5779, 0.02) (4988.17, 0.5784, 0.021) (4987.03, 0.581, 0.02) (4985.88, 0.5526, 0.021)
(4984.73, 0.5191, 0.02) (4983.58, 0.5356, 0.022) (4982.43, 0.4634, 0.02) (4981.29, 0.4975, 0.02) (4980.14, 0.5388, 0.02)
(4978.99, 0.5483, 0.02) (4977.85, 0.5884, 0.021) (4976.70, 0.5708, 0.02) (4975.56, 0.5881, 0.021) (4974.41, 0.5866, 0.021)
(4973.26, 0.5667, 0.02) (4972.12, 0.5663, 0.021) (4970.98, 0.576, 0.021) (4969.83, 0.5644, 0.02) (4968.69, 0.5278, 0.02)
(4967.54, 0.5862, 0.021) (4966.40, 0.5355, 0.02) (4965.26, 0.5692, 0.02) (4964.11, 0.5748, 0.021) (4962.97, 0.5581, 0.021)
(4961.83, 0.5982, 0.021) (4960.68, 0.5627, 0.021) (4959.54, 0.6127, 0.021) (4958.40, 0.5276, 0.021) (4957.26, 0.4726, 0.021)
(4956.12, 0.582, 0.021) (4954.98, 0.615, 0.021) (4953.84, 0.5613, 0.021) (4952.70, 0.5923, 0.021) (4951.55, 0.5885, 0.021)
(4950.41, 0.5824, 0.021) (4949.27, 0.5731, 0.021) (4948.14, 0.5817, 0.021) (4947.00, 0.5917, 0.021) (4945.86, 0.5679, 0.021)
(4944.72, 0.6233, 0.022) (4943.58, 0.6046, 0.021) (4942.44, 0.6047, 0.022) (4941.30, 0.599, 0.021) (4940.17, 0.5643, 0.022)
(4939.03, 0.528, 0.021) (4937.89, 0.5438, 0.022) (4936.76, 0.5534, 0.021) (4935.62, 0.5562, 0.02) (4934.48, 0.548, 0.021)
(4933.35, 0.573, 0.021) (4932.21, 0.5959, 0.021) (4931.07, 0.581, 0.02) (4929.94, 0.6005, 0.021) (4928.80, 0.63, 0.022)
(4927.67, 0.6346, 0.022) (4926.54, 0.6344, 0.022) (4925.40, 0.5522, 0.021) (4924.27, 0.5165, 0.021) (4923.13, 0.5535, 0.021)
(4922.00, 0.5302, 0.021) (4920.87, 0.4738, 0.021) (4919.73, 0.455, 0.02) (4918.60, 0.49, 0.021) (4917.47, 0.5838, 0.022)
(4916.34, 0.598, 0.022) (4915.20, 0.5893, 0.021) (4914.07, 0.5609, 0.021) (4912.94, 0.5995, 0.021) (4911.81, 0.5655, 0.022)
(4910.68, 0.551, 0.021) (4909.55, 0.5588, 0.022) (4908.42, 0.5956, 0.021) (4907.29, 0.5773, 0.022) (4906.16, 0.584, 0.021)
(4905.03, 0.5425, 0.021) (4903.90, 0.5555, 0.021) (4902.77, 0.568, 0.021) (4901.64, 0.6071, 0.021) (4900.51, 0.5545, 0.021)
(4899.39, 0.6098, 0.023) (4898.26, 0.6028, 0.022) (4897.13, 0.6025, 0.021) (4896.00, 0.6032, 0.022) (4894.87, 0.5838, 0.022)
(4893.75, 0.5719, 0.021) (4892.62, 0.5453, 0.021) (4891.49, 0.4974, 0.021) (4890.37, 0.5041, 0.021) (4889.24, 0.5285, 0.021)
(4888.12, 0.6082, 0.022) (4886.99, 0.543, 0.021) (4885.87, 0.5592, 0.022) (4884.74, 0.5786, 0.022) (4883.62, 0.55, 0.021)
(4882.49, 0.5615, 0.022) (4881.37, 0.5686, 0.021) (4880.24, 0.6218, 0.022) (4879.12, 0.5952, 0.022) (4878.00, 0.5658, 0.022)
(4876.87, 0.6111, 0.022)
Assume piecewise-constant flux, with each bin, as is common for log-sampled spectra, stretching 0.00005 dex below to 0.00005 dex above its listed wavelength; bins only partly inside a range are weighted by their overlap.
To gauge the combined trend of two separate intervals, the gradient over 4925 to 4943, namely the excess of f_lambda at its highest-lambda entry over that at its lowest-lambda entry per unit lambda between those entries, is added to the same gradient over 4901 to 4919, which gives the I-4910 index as -0.0038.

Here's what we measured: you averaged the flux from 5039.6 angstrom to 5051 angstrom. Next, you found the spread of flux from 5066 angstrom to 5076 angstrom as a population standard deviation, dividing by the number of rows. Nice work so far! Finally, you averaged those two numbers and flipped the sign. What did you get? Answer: -0.285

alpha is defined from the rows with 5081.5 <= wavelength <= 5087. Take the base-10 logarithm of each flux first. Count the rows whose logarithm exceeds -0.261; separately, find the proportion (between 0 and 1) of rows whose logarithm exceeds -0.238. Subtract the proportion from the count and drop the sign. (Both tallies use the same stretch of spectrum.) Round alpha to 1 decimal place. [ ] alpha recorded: 4.8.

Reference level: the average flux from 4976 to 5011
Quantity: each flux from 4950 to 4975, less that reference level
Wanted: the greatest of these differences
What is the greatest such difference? 0.061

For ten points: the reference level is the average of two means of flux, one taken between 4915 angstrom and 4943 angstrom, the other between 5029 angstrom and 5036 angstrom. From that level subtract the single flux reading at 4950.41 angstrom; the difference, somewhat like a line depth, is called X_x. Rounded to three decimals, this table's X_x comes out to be -0.012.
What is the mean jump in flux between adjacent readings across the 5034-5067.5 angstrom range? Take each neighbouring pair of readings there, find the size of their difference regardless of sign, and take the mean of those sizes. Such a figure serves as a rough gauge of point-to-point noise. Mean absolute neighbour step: 0.0248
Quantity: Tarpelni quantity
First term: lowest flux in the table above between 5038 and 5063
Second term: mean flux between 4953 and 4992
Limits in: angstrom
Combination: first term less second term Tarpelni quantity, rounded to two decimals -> -0.07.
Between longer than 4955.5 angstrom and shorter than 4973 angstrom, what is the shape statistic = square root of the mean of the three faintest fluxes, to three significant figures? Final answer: 0.714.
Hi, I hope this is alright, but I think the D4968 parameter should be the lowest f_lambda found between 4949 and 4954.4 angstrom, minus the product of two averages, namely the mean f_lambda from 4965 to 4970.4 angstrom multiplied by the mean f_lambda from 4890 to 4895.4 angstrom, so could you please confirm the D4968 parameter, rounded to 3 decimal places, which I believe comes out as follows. 0.260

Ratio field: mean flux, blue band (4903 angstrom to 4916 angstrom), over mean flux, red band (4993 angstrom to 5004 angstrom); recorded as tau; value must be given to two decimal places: 1.01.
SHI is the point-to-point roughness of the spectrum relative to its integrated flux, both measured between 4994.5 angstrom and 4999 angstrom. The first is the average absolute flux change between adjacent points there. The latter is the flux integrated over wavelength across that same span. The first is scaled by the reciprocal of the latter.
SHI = 0.011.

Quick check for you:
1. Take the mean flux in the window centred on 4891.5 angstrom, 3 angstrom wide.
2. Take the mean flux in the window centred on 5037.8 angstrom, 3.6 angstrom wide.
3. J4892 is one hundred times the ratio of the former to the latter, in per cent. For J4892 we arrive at 97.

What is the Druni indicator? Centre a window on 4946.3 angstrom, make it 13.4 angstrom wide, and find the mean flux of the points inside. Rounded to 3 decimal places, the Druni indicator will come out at 0.589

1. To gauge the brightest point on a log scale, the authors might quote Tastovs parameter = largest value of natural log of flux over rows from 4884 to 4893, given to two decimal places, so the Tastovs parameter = -0.50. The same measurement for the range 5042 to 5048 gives -0.53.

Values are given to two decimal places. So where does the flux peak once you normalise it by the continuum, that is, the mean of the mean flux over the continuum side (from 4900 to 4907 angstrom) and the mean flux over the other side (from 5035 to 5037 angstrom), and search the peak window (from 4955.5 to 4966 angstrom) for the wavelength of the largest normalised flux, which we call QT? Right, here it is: 4959.54 angstrom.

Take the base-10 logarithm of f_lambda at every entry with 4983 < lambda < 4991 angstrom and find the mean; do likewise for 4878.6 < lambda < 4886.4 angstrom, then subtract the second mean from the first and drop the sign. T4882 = 0.015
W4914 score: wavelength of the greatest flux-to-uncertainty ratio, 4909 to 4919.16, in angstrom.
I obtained 4912.94 angstrom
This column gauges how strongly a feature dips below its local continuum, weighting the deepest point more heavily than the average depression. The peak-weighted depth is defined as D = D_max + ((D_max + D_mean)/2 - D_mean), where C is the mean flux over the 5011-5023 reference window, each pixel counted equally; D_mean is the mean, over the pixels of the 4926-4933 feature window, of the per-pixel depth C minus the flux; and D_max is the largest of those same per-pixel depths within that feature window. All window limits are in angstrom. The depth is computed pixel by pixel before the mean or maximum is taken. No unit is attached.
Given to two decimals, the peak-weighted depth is -0.03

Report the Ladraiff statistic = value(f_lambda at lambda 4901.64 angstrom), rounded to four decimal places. 0.6071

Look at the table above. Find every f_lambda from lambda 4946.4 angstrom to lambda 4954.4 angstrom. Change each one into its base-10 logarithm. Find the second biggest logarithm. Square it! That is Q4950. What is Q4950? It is 0.0519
